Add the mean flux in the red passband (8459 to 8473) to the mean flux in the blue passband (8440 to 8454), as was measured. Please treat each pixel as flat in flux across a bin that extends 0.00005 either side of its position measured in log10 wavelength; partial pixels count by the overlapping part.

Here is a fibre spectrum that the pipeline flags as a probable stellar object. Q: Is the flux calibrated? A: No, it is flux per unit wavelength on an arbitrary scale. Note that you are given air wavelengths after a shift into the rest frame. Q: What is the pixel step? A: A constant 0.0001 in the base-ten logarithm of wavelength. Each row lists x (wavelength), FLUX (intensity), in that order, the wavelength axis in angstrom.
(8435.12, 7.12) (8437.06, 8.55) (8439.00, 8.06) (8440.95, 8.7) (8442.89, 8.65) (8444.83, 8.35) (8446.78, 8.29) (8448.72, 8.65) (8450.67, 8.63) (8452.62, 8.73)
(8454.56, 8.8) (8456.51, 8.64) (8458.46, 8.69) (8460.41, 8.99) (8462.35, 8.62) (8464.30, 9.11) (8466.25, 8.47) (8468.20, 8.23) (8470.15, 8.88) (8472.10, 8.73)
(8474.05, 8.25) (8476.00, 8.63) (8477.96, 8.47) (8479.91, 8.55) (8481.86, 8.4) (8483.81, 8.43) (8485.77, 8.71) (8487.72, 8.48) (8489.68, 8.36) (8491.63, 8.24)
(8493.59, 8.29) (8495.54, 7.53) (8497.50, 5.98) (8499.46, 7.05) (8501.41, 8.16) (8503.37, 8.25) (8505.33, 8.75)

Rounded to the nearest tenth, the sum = 17.3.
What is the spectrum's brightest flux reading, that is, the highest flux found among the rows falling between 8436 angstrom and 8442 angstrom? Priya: 8.7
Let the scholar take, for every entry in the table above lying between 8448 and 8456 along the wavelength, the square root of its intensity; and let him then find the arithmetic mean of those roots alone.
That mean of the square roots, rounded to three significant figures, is 2.95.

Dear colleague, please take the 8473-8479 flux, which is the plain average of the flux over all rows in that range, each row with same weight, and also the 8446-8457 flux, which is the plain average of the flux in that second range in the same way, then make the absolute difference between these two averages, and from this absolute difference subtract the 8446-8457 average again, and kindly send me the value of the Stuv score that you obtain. -8.45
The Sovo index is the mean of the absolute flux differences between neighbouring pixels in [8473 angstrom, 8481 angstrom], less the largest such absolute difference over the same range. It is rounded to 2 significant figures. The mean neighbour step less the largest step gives -0.17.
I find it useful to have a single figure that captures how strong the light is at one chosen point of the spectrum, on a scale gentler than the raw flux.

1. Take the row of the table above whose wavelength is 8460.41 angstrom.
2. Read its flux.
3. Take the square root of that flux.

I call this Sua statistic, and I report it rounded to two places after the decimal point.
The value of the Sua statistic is 3.00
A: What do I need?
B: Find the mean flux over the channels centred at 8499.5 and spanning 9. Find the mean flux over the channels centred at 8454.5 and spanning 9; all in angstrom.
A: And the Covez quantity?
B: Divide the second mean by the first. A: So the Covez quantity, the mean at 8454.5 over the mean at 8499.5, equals 1.18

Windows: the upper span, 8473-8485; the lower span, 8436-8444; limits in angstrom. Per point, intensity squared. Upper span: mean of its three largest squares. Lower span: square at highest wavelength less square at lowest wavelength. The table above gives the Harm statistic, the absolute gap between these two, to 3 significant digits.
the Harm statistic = 71.4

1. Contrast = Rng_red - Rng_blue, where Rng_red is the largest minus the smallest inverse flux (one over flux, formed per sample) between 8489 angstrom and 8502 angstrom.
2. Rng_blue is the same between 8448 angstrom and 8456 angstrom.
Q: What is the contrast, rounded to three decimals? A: 0.045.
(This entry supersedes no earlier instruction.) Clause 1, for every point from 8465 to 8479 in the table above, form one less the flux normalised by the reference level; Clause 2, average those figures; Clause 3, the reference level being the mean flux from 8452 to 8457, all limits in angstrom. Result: 0.023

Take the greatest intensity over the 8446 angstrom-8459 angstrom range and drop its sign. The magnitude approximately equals 8.80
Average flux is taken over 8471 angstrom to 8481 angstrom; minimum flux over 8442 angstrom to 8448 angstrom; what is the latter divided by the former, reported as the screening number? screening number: 0.97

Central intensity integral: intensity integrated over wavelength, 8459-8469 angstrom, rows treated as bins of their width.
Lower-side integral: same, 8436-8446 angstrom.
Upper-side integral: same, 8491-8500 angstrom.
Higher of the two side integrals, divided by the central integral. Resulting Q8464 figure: 0.97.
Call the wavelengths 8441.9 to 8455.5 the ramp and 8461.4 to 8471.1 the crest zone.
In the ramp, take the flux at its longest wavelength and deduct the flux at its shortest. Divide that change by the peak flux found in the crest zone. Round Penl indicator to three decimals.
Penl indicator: 0.016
